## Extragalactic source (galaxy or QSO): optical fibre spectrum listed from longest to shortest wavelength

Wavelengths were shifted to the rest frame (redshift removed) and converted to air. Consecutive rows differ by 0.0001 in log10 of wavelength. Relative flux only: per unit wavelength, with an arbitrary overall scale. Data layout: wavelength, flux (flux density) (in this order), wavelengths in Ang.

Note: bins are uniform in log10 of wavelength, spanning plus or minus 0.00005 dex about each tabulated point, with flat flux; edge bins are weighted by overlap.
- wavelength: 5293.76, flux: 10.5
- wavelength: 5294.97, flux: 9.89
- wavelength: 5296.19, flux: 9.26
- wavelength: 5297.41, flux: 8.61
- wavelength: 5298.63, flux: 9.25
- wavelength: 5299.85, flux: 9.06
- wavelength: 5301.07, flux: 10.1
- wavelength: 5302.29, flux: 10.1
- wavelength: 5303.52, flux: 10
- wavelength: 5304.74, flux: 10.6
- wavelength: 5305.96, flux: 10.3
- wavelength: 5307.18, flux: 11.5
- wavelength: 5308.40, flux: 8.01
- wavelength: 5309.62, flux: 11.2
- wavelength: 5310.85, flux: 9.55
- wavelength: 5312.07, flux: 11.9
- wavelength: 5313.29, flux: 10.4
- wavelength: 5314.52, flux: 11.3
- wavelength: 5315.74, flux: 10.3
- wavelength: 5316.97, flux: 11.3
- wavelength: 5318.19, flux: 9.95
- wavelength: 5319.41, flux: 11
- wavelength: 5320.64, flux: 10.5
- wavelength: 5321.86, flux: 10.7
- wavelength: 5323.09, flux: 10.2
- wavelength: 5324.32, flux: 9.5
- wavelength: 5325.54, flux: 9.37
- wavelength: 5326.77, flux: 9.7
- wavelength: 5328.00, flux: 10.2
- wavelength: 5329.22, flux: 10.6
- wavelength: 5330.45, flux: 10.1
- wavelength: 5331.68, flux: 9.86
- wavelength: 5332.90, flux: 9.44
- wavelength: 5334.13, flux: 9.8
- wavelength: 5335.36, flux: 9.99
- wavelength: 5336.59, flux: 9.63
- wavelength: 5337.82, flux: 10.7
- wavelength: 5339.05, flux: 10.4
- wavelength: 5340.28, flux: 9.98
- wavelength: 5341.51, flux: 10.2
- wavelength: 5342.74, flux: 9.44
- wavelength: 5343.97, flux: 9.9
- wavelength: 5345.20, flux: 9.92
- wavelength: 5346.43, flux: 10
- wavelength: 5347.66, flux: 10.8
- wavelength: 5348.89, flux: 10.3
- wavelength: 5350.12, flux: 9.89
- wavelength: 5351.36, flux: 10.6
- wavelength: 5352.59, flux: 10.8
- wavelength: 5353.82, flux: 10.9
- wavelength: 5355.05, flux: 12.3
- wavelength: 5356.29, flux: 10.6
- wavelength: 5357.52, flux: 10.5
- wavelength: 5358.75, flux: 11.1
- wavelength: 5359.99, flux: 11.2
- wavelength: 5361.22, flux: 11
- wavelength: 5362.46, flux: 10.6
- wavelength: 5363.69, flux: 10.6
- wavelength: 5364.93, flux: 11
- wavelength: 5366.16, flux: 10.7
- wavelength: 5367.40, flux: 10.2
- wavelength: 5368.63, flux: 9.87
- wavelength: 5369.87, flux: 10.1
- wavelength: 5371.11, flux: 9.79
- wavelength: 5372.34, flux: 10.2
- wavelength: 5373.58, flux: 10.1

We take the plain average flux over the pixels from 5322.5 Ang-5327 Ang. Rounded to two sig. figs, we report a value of 9.7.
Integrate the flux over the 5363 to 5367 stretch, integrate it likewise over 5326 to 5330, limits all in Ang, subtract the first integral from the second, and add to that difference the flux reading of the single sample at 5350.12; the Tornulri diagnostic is 7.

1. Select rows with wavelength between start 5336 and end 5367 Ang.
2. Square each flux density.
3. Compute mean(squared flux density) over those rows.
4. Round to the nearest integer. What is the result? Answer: 111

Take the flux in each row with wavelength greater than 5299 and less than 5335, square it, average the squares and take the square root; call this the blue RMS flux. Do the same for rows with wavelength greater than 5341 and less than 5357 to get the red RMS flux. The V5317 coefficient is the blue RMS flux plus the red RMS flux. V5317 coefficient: 20.7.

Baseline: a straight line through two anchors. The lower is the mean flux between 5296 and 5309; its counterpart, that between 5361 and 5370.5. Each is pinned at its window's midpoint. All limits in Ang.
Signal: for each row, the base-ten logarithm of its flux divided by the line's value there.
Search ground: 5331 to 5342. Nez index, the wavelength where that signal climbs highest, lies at 5337.82 Ang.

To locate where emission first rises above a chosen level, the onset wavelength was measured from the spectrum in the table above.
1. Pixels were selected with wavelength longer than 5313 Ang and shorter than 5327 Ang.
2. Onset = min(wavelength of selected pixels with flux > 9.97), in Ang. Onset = 5313.29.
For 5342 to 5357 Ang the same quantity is 5346.43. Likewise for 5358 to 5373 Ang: 5358.75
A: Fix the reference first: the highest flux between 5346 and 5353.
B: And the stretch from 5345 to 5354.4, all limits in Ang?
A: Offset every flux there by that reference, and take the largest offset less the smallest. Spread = 1.0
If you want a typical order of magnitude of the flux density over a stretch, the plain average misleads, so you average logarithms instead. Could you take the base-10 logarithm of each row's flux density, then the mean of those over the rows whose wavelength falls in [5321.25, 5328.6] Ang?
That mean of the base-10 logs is 1.00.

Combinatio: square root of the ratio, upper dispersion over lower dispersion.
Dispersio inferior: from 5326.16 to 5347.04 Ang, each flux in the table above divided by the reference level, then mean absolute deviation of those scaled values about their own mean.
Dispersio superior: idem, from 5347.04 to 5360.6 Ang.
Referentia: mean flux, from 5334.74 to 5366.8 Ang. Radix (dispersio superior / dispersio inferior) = 1.2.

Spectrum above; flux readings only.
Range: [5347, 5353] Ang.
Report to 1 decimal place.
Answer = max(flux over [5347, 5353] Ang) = 10.8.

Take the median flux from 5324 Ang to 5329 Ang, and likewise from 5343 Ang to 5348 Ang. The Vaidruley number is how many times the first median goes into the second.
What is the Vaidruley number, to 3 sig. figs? 1.04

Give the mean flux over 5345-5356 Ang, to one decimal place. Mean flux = 10.6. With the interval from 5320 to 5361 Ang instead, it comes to 10.3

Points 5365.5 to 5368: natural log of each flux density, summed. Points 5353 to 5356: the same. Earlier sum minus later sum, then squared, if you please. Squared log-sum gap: 0.042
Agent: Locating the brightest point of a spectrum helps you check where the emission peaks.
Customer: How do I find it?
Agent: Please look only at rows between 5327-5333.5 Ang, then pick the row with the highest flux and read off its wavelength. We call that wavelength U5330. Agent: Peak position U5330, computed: 5329.22 Ang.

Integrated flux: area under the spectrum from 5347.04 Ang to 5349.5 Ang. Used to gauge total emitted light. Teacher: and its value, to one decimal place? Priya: 26.0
